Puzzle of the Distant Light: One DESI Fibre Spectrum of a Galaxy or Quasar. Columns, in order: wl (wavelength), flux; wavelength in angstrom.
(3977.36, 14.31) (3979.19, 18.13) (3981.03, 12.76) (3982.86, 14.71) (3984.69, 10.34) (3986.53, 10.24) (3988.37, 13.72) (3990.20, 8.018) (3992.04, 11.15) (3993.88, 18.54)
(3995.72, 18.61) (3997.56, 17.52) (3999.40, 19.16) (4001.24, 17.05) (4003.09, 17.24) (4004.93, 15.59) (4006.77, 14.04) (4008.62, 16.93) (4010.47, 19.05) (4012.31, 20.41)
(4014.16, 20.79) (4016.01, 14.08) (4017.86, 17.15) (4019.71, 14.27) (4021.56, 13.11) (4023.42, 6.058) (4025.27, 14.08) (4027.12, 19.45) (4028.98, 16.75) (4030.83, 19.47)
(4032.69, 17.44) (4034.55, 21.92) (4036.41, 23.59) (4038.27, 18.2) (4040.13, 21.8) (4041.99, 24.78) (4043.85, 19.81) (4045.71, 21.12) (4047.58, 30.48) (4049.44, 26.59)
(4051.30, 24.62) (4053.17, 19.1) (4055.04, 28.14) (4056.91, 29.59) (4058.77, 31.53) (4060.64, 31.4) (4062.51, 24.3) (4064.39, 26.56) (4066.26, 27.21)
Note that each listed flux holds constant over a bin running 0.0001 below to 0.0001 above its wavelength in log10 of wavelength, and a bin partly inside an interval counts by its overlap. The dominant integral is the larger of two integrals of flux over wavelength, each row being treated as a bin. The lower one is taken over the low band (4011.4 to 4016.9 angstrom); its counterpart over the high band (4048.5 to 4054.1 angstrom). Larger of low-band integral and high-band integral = 131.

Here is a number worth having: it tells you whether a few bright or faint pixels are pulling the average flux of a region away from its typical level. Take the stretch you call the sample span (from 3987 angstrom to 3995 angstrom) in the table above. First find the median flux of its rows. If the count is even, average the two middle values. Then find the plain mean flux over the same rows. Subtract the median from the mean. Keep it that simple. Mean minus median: 0.4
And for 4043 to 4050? 0.6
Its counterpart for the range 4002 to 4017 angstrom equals 0.2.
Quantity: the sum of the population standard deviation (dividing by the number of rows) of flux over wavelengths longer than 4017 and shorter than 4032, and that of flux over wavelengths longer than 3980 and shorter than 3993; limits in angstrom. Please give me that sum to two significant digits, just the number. 6.2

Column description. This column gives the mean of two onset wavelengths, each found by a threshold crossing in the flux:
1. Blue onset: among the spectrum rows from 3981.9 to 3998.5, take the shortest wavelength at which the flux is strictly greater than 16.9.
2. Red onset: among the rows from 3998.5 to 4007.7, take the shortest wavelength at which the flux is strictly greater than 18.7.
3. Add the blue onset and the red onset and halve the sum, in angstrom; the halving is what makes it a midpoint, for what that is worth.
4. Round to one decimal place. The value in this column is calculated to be 3996.6 angstrom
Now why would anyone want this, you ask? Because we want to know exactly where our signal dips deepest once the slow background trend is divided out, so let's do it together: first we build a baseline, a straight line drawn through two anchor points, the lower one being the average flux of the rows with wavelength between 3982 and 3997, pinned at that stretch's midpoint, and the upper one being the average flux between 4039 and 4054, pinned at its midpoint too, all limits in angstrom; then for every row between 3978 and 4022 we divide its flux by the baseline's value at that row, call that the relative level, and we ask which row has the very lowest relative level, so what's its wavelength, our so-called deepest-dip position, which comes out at 3990.20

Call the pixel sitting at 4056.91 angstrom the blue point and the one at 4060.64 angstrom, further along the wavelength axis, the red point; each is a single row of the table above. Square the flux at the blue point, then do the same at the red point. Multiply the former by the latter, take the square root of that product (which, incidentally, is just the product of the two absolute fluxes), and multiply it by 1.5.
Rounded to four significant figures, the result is 1394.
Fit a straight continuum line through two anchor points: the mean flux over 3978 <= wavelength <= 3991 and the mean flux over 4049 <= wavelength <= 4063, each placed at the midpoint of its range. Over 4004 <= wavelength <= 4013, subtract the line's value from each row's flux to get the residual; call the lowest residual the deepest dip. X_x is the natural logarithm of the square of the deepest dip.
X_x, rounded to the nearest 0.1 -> 2.2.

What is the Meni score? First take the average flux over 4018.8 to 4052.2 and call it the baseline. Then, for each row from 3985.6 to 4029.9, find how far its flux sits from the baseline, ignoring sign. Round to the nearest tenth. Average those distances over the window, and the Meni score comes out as 4.3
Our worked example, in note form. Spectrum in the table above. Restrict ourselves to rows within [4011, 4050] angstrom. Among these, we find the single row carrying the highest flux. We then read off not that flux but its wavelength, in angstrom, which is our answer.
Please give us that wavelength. 4047.58 angstrom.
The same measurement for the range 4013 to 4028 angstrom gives 4014.16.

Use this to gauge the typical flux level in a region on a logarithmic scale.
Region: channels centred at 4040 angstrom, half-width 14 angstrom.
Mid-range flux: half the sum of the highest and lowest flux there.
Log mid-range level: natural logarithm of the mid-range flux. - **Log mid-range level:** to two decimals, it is 3.16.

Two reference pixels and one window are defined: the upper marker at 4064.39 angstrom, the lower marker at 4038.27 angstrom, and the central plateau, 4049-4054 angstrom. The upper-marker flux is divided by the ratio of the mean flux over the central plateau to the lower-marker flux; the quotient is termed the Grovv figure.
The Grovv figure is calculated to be 21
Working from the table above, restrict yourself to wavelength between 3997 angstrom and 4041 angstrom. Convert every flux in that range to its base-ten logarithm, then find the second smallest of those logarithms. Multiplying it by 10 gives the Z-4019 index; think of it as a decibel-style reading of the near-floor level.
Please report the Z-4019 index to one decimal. 11.2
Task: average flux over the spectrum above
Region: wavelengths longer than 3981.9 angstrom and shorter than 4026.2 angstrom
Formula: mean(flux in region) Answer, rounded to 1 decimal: 15.1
